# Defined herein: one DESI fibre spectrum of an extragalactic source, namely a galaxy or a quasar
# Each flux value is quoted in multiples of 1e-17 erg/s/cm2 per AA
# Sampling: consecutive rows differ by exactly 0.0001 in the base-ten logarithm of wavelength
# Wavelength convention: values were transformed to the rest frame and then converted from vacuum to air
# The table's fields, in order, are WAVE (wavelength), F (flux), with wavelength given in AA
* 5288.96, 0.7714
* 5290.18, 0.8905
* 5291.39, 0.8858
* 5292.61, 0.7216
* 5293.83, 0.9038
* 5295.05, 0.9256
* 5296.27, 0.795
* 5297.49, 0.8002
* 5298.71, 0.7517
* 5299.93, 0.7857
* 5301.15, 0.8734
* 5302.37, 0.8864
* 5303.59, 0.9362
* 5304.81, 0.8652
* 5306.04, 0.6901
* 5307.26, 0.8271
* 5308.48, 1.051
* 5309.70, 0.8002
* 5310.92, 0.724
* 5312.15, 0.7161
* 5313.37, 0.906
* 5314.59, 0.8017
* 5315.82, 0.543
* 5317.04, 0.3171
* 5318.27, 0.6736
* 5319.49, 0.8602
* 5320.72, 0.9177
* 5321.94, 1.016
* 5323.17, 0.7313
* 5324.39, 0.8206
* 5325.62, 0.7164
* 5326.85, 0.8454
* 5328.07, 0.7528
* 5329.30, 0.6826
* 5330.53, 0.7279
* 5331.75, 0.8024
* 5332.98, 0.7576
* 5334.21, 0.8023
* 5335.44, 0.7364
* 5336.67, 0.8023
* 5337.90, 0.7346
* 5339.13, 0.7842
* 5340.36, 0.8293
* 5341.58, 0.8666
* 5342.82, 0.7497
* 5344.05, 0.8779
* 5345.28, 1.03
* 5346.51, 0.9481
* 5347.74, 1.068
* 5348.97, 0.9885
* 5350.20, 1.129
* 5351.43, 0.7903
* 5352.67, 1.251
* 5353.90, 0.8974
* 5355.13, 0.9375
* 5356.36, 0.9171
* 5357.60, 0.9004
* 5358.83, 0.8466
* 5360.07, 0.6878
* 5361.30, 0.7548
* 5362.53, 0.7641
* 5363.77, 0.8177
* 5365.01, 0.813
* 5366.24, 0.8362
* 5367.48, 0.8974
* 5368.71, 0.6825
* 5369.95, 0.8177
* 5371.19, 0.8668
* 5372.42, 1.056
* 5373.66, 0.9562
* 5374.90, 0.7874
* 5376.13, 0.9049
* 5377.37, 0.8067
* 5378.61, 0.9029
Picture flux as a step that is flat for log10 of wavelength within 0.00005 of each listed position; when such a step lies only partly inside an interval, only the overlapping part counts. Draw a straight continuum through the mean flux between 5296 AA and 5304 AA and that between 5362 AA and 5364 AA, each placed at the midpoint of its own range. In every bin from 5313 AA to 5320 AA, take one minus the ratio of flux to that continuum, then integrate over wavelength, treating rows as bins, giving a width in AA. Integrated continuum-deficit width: 1.2 AA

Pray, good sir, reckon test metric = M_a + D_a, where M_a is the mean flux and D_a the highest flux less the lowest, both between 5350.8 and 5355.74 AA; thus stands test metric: 1.4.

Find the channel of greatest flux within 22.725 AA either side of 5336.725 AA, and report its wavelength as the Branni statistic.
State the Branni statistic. 5352.67 AA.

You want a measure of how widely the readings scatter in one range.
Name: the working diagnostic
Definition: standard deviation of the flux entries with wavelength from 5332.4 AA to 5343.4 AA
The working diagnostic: 0.04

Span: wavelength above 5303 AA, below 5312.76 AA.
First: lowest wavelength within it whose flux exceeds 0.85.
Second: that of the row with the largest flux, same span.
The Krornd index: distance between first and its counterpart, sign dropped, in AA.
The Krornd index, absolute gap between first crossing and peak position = 4.9 AA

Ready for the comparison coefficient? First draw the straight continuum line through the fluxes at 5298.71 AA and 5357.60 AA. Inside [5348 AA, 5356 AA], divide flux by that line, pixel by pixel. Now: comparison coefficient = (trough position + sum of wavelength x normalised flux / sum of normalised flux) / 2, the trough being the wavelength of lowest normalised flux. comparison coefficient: 5351.7 AA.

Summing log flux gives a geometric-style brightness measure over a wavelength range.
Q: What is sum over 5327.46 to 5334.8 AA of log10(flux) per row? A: -0.74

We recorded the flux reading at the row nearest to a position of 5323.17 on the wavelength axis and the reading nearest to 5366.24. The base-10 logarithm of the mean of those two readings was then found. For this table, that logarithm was -0.11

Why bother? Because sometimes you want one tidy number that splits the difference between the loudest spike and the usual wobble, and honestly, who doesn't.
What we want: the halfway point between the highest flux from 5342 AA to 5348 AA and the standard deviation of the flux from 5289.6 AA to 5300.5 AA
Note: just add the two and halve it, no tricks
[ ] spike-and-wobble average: 0.57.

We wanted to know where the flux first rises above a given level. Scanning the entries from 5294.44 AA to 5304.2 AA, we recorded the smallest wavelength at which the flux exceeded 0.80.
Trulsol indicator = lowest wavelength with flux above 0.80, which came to 5295.05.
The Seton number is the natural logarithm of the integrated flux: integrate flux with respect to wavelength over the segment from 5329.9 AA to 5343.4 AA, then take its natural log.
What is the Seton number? 2.36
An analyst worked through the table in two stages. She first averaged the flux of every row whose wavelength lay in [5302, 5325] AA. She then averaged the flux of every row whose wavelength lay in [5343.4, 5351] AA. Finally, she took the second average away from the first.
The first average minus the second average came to -0.21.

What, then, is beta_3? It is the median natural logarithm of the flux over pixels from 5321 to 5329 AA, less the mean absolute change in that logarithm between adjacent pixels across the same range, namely -0.41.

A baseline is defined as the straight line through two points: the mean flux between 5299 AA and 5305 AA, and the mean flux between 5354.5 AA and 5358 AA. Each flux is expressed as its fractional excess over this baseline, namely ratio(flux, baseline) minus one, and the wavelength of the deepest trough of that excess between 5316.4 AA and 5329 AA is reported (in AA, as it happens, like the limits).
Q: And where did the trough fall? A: 5317.04 AA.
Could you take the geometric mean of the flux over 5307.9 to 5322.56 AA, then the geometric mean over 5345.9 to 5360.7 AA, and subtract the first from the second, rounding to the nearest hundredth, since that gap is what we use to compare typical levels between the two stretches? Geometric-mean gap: 0.19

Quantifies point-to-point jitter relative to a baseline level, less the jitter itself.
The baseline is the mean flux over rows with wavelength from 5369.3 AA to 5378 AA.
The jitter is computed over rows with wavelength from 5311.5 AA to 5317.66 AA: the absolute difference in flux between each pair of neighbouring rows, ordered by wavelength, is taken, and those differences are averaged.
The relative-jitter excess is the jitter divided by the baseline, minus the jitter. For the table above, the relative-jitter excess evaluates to 0.025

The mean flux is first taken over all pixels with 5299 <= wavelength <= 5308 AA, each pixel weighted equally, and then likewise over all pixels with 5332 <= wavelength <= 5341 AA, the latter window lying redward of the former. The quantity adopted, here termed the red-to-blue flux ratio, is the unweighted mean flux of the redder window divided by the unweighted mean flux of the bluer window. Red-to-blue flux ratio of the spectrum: 0.93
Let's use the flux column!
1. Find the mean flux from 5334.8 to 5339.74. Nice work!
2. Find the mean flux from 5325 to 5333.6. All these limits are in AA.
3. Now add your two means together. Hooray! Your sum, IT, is 1.52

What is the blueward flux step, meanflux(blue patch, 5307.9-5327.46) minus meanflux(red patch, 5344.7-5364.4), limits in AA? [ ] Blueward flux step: -0.14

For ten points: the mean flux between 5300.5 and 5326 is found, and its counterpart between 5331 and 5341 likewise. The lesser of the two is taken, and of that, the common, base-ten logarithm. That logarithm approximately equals -0.107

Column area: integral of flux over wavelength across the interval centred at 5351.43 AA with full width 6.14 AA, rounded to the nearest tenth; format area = 6.2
